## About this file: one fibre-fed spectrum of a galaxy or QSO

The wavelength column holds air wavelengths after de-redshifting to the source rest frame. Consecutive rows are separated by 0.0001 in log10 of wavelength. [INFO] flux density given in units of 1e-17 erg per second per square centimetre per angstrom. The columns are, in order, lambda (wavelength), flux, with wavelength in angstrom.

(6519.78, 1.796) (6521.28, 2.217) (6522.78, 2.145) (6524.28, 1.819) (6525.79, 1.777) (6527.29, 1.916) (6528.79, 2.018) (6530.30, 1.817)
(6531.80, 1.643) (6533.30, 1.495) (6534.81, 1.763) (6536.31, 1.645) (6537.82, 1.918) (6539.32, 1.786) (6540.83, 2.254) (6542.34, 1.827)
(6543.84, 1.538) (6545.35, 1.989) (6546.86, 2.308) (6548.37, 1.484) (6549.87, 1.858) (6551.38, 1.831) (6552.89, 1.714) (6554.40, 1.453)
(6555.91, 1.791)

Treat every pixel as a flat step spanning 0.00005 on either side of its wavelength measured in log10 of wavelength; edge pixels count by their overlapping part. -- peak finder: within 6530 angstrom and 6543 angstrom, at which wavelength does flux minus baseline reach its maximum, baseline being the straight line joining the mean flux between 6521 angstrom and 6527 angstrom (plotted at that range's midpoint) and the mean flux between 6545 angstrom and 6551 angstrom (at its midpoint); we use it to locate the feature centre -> 6540.83 angstrom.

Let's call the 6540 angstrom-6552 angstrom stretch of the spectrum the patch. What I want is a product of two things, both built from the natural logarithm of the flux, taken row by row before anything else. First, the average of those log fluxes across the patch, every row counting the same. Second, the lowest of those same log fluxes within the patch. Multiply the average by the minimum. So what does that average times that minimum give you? 0.246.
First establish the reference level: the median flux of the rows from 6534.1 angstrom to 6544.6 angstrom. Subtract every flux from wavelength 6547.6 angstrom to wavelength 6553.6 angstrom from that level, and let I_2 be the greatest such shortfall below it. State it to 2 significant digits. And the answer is 0.30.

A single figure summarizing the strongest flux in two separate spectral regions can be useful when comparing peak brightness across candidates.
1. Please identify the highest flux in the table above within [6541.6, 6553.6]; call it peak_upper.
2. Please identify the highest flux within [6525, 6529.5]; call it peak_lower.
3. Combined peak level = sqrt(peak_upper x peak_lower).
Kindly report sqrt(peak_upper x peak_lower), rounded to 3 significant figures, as 2.16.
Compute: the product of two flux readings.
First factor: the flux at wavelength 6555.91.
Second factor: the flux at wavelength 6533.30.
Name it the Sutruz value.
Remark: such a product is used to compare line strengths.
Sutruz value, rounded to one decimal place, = 2.7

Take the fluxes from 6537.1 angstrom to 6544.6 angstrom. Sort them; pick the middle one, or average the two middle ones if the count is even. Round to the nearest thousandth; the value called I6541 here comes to 1.827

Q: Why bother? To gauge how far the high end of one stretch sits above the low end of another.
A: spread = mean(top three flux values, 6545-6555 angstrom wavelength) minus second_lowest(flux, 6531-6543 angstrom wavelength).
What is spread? 0.41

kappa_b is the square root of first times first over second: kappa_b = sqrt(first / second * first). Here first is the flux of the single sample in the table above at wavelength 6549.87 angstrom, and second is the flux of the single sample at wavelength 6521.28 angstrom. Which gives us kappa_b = 1.25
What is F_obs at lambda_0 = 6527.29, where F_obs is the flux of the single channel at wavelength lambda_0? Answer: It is 1.916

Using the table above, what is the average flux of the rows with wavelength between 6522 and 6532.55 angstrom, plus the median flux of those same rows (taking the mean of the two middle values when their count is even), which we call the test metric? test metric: 3.70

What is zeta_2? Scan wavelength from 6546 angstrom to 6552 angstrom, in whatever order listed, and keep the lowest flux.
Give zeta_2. 1.484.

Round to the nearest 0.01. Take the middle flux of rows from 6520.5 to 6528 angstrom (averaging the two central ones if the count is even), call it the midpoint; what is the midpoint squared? 3.67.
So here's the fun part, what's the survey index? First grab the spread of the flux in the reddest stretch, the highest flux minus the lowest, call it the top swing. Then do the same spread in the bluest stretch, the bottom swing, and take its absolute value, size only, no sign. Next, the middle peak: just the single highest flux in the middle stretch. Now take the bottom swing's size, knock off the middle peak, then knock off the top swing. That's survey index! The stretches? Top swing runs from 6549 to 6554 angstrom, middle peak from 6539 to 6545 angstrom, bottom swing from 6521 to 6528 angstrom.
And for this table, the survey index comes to -2.0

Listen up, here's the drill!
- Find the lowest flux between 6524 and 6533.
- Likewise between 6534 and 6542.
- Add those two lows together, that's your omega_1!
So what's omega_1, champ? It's 3.29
